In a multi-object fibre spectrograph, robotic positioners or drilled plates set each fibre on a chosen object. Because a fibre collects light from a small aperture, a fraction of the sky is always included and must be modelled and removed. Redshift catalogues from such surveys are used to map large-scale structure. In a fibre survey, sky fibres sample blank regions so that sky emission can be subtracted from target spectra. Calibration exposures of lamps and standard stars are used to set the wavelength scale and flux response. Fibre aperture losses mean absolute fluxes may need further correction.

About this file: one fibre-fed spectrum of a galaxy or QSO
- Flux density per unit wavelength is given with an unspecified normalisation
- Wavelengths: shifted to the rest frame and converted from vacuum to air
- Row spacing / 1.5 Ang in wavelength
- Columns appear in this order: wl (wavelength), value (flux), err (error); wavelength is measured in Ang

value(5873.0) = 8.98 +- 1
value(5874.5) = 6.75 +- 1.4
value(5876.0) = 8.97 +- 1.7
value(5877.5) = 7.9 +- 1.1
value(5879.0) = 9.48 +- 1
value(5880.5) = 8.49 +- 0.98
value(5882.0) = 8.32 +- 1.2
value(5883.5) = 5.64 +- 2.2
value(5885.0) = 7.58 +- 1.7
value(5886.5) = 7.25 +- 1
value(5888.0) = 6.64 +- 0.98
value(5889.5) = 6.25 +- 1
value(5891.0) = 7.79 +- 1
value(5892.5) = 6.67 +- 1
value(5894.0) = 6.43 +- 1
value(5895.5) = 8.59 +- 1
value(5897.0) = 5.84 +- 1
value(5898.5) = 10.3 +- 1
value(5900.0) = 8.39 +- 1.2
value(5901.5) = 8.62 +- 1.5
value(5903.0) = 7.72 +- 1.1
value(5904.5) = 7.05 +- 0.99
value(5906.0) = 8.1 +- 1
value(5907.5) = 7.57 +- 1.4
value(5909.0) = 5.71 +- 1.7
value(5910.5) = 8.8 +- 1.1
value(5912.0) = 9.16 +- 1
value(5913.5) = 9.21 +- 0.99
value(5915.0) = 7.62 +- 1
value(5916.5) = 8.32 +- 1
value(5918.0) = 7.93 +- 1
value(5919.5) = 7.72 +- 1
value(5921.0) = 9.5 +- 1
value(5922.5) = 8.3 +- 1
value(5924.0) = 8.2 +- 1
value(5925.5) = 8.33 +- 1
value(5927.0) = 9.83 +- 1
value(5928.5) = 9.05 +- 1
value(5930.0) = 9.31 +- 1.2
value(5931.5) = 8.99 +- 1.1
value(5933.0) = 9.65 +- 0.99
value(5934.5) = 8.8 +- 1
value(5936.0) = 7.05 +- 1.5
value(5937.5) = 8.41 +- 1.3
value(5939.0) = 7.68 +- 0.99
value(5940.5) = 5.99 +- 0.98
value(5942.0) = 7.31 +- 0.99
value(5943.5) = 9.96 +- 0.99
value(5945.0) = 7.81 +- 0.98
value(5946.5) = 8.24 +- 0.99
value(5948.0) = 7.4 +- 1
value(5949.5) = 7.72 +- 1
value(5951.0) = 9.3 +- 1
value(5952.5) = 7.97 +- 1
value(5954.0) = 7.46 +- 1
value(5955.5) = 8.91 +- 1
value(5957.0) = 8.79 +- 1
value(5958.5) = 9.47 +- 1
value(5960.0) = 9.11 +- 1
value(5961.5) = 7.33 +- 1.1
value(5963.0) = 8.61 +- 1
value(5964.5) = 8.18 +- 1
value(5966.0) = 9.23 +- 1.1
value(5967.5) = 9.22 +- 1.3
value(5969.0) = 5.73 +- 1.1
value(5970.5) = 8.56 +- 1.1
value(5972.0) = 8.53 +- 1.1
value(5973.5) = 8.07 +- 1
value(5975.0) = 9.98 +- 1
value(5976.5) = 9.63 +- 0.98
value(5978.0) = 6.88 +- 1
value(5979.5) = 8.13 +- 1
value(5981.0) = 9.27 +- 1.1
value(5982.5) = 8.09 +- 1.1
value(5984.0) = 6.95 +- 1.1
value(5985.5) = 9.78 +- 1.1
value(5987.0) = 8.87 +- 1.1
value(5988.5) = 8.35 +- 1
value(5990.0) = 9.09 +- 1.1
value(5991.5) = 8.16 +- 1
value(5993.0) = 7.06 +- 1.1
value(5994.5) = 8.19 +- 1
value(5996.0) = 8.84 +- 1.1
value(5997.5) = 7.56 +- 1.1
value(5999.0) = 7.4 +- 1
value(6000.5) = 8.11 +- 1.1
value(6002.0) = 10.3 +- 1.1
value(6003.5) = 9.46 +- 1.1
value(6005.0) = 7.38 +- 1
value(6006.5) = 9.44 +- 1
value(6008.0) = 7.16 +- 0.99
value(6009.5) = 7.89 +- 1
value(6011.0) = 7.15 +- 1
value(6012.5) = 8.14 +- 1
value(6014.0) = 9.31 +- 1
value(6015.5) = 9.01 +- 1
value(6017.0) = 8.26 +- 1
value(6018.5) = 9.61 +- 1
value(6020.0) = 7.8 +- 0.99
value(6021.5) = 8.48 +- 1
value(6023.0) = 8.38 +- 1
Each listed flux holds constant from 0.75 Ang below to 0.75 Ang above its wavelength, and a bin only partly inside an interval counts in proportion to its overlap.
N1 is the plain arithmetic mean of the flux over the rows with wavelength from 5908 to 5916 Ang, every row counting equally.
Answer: 8.10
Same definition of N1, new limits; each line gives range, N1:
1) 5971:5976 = 8.86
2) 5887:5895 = 6.76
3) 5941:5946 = 8.36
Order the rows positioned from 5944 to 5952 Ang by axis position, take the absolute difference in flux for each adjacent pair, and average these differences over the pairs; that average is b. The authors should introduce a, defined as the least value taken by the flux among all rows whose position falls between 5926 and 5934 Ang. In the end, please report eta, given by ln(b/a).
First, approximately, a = 8.99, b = 0.8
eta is -2.4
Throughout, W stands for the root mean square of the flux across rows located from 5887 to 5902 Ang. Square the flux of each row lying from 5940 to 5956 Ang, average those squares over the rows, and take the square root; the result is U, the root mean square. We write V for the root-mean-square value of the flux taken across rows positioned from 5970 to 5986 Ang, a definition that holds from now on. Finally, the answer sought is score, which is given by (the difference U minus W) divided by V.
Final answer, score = 0.05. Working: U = 8.07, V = 8.59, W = 7.7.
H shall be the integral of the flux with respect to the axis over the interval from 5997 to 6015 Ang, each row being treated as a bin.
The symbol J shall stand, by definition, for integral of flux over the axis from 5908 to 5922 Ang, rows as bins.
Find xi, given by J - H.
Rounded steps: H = 149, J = 115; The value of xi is -34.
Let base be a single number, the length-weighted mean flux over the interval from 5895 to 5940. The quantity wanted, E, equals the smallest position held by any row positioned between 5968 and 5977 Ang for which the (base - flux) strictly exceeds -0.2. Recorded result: 5969.0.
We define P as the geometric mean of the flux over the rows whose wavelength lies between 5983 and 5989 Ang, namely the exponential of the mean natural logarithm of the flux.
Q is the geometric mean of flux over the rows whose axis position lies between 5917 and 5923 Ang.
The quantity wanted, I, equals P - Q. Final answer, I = 0.09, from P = 8.4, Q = 8.3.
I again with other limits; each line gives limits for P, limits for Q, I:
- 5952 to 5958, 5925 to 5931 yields -0.85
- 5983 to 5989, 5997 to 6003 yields 0.16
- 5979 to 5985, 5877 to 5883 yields -0.46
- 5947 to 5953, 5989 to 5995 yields -0.03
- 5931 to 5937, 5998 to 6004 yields -0.18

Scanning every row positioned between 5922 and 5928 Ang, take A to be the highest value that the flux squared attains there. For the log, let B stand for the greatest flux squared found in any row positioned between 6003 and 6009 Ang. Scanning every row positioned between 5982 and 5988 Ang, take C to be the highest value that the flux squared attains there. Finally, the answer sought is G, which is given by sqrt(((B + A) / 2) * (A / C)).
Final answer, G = 9.70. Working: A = 97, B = 89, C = 96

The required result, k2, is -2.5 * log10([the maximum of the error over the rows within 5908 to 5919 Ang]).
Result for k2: -0.6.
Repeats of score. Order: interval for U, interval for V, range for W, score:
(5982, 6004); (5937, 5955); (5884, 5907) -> 0.10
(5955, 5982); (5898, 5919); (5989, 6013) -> 0.04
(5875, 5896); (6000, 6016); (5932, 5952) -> -0.06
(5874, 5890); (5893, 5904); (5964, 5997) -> -0.10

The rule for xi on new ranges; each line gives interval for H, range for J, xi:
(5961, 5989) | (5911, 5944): 44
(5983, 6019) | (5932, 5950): -157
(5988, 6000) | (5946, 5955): -25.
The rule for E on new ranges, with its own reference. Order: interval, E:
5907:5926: 5907.5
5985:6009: 5988.5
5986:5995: 5988.5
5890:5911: 5891.0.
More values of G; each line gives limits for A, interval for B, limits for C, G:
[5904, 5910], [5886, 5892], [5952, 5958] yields 7.22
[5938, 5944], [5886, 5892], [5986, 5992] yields 9.80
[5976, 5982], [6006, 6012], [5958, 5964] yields 9.70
